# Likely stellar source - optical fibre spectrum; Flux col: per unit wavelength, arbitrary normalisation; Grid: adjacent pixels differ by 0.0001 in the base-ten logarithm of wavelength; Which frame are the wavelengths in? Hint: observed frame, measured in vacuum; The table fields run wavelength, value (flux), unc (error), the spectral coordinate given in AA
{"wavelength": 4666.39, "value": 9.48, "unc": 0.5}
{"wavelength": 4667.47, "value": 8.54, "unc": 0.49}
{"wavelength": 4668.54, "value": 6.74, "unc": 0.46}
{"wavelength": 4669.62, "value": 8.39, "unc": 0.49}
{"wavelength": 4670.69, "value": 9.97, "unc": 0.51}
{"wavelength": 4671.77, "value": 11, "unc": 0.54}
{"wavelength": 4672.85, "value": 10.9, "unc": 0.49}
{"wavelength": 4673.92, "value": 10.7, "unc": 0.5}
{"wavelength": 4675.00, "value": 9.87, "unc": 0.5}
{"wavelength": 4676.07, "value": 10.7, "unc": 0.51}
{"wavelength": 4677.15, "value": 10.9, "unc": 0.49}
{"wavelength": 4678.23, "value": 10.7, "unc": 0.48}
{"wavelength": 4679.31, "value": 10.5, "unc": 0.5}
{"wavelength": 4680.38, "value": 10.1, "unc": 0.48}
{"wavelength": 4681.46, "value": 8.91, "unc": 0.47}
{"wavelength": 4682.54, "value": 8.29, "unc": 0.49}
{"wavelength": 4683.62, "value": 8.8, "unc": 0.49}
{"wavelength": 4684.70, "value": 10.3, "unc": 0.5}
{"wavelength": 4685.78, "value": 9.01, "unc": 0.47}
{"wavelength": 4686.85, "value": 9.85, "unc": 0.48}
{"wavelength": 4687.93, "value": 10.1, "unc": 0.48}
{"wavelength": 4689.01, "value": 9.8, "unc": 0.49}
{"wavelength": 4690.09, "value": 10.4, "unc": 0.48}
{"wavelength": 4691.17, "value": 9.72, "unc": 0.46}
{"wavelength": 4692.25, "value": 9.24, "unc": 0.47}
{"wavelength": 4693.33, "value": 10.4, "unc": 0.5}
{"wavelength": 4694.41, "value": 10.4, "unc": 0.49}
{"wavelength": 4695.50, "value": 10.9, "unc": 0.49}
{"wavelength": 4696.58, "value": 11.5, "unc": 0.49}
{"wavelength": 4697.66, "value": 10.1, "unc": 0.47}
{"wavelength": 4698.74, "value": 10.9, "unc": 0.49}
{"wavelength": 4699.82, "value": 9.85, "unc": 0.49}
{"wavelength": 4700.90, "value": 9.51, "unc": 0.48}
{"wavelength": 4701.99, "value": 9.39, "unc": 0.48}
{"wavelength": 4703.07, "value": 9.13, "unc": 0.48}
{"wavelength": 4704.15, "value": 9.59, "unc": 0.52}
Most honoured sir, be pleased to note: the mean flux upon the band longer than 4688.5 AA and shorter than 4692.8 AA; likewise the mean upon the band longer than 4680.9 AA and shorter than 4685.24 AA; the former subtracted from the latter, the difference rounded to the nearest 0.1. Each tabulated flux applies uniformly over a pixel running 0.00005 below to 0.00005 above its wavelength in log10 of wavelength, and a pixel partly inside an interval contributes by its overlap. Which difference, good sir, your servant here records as -0.7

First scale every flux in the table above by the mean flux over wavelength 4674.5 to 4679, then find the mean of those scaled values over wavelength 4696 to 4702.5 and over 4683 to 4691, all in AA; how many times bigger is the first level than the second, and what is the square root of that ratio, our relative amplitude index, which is 1.02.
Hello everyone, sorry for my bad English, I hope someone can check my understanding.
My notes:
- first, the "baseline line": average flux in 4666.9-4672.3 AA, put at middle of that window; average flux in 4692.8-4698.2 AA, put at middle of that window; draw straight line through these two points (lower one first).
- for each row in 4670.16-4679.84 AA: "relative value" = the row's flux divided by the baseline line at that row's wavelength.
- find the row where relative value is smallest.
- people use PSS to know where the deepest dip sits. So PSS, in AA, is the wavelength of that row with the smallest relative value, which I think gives 4675.00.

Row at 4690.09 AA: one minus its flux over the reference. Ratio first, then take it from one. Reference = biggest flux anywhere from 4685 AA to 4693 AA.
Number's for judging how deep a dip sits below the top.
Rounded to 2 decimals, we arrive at 0.00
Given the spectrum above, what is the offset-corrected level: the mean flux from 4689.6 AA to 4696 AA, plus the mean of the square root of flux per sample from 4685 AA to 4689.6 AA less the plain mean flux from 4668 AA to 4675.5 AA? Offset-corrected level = 3.6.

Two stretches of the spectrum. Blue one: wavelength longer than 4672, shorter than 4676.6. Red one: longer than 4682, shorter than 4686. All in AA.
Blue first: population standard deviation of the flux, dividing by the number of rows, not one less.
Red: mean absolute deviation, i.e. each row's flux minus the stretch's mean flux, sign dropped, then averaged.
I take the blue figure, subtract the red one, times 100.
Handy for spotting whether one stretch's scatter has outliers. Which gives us -20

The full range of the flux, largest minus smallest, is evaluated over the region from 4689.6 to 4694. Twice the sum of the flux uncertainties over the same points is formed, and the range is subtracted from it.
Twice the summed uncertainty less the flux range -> 2.7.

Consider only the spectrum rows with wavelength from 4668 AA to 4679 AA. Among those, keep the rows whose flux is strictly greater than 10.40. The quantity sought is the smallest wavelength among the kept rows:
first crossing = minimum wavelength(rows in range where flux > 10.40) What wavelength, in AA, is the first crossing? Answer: 4671.77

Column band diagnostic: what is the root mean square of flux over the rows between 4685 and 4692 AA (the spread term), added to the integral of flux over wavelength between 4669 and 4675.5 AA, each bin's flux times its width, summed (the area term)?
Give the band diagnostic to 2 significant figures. 75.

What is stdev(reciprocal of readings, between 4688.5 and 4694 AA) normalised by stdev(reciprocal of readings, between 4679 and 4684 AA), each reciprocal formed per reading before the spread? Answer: 0.48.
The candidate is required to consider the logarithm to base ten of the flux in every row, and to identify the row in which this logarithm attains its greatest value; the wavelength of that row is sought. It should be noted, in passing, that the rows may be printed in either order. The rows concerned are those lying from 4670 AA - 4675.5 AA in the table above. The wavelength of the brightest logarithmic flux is 4671.77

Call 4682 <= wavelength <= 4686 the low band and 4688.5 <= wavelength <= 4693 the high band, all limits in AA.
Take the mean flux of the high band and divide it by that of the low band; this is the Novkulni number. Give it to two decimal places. 1.08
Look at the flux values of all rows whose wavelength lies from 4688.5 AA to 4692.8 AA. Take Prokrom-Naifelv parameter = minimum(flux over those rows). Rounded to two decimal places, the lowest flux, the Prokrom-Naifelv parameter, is 9.24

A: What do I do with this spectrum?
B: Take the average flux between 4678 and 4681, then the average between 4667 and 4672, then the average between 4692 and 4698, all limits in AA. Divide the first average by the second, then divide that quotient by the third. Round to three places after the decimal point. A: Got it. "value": 0.112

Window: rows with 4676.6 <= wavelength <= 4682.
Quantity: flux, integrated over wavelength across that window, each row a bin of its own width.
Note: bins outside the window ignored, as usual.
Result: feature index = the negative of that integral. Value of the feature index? -55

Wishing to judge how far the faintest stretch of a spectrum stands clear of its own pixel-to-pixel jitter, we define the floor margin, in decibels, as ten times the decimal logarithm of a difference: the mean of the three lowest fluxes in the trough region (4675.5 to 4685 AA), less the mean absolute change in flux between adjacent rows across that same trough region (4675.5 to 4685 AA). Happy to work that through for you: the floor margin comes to 9.1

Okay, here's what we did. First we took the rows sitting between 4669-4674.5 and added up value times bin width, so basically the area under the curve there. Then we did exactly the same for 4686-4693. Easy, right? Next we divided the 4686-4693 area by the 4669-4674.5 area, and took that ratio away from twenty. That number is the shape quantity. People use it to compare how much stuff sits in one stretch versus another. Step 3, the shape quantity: 18.8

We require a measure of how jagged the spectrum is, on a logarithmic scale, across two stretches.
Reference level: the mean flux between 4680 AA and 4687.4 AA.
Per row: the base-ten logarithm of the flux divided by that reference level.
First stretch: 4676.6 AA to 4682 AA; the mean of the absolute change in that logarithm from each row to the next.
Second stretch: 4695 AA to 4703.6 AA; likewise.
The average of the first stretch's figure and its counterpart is 0.024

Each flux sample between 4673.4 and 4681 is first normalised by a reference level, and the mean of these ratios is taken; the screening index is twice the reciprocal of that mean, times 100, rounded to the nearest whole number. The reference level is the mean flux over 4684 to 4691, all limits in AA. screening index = 189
